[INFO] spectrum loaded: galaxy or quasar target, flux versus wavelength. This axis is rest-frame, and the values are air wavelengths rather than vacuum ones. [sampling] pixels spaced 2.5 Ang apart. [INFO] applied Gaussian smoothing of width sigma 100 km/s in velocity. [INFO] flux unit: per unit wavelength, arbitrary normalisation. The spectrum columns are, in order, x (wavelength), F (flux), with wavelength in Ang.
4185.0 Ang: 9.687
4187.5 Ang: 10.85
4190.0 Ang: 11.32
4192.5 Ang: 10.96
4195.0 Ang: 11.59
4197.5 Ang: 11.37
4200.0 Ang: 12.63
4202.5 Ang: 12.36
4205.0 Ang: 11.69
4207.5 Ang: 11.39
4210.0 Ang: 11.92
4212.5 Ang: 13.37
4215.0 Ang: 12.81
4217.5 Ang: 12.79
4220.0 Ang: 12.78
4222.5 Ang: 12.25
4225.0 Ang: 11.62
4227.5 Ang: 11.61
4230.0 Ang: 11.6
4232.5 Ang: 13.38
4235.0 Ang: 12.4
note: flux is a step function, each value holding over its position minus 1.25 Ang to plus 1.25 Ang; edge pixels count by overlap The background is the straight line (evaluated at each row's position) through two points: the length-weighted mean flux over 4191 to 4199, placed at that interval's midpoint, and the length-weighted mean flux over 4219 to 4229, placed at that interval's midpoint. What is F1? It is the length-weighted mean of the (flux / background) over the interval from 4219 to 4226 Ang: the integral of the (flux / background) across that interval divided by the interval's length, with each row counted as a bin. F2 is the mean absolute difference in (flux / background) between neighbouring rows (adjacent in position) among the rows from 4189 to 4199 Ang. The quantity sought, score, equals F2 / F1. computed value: 0.037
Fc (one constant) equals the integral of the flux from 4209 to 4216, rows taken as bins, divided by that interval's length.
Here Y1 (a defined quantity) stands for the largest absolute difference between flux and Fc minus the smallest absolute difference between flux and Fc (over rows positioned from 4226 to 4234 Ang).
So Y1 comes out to 0.5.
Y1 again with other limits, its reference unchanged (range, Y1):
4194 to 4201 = 1.3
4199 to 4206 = 0.9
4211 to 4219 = 0.6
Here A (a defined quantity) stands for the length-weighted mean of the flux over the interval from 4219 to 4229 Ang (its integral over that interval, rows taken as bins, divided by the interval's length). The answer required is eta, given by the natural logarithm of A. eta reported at 2.488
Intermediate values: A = 12.04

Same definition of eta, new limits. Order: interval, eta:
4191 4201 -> 2.451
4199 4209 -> 2.485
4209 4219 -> 2.545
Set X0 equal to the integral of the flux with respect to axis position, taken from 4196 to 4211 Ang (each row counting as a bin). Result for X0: 178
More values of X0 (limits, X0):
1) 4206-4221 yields 187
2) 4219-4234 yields 183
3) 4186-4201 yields 171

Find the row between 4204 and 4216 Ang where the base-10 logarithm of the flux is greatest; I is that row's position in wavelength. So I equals 4212.5 Ang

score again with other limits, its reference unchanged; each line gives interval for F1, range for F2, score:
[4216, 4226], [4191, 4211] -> 0.047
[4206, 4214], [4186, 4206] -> 0.047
